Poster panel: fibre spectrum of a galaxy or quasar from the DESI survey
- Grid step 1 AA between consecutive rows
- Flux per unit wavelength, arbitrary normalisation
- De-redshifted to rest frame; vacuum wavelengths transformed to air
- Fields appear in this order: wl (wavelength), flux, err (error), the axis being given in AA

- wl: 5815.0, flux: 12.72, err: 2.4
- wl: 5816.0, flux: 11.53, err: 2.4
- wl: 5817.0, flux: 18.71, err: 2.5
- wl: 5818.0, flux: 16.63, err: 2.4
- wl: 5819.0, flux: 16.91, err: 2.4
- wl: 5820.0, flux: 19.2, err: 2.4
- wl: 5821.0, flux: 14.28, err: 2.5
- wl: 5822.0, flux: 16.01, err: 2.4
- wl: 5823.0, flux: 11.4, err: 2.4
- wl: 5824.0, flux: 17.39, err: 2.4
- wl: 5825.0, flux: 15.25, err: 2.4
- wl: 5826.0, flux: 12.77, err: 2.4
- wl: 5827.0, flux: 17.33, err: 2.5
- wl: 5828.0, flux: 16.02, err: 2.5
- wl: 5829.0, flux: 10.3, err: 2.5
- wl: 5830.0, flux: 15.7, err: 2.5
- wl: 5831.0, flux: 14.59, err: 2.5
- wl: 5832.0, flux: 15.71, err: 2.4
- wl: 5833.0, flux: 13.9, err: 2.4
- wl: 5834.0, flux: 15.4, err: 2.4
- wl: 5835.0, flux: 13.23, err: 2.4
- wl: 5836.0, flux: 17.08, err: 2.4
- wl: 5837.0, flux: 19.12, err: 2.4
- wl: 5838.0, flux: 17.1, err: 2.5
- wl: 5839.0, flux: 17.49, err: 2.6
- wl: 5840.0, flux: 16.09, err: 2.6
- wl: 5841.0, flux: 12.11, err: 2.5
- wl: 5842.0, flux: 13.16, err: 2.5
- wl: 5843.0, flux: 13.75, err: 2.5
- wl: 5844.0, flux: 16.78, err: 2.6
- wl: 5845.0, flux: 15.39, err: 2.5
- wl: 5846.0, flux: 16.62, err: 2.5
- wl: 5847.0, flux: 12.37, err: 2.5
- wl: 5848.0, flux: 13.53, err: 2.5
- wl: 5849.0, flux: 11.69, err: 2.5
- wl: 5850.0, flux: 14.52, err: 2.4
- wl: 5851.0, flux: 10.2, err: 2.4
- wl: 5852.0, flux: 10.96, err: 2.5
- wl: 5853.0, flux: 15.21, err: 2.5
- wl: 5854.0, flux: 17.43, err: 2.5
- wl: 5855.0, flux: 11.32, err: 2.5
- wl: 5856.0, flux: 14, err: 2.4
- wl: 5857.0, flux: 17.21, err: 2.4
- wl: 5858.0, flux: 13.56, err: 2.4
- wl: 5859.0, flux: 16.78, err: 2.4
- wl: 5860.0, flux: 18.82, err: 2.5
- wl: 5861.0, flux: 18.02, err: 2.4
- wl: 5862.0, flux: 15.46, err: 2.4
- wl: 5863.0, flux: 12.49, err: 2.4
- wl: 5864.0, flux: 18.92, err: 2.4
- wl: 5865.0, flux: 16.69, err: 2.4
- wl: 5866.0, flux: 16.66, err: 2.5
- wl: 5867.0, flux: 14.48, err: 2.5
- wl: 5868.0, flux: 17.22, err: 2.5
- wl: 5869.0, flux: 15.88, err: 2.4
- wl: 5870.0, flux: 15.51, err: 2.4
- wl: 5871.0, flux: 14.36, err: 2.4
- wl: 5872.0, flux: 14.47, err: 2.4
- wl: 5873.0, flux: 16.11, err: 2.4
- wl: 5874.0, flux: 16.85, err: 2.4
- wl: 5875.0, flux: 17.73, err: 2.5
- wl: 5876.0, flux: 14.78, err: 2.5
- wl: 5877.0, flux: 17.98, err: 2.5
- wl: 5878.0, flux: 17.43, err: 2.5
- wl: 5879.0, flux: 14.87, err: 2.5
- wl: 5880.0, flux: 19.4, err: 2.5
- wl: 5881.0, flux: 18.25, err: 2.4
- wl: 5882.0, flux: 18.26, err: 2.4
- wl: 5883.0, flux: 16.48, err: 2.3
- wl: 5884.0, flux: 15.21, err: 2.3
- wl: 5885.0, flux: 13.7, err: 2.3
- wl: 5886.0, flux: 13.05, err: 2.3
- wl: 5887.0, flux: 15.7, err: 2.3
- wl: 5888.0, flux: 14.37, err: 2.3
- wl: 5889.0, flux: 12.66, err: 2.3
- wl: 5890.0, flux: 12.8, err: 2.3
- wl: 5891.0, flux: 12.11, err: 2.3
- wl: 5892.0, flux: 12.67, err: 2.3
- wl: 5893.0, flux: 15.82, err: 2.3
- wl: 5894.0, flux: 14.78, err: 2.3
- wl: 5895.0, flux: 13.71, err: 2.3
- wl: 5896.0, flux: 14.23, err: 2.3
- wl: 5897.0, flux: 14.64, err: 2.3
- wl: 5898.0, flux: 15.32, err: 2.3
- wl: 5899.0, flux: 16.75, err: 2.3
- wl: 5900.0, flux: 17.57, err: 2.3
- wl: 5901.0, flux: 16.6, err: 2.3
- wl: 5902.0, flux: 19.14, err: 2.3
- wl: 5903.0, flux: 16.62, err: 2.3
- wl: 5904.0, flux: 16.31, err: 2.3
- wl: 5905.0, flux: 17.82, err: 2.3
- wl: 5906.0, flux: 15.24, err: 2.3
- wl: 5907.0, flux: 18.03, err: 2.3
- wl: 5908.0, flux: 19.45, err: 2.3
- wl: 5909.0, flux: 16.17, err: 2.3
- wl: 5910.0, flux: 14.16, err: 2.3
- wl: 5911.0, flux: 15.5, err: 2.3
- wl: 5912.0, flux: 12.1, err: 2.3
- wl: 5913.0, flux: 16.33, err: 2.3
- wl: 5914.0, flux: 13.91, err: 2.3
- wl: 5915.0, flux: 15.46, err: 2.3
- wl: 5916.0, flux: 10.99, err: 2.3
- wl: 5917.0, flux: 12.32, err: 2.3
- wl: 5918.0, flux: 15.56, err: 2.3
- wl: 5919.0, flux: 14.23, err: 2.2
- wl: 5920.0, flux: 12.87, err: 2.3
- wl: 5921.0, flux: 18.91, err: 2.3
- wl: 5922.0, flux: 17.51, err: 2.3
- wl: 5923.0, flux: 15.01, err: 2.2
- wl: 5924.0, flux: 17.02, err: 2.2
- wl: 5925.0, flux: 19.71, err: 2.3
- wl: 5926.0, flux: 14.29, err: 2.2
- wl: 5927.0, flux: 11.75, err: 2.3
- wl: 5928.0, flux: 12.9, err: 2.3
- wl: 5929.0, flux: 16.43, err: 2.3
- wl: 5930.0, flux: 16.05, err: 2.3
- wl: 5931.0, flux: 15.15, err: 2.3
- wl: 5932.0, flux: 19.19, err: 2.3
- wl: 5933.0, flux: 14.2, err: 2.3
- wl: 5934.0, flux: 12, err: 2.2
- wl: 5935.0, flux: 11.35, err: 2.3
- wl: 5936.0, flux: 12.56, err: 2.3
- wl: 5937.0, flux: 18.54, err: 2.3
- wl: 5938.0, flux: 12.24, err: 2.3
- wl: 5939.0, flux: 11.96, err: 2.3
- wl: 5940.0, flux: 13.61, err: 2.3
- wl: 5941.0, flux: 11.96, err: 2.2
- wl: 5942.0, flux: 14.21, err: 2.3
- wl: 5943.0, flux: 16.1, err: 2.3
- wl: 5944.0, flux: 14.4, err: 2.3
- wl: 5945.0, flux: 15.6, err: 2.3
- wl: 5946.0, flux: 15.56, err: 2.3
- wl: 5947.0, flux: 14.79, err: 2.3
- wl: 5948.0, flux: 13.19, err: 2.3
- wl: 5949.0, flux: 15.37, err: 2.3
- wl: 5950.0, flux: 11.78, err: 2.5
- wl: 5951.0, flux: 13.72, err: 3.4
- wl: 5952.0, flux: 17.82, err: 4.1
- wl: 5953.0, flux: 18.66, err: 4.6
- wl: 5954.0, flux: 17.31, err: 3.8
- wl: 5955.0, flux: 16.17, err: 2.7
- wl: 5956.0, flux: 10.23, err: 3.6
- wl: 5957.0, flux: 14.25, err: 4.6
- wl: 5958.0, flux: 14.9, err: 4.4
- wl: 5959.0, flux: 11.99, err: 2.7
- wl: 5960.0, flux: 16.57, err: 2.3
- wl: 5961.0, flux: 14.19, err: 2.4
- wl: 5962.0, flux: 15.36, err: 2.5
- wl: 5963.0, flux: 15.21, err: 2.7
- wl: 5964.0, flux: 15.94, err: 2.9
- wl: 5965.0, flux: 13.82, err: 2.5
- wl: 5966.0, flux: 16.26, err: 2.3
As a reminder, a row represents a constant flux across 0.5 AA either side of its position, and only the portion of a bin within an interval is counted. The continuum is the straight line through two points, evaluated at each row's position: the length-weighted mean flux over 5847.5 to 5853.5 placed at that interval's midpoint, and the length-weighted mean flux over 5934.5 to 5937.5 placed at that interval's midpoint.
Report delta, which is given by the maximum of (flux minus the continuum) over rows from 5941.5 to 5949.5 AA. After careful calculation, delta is 1.8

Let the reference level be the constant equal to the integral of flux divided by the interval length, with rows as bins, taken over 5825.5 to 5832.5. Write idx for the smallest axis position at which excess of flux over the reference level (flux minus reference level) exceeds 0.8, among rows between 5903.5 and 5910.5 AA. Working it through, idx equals 5904.0 AA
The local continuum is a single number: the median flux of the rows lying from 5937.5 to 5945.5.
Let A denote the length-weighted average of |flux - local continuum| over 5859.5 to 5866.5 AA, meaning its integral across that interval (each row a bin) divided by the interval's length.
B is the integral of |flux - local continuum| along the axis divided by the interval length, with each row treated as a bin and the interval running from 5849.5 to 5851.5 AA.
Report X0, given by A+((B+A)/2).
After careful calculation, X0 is 5.9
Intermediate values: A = 3.2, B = 2.2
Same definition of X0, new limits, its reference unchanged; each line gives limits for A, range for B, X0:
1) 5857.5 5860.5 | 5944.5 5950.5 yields 4.8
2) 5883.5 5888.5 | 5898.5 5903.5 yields 3.1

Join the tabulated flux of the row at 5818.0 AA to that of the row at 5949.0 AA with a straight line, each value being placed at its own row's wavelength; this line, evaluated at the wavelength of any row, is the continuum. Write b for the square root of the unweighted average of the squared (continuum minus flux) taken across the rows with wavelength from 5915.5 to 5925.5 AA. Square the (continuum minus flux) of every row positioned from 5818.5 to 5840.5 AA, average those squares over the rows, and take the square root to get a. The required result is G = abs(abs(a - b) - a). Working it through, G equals 2.1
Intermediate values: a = 2.4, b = 2.8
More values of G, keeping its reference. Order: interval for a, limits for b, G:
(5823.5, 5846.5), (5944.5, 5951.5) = 1.7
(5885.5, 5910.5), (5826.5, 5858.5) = 1.3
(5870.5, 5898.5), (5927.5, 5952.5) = 1.7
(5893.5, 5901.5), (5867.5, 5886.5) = 1.0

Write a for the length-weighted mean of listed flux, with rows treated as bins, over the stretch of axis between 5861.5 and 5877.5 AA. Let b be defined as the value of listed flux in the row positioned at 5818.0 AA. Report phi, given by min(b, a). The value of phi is 16.0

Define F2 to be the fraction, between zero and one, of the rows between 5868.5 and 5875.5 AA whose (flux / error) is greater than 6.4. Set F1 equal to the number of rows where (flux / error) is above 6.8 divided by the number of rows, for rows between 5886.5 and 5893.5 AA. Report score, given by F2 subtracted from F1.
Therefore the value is -0.43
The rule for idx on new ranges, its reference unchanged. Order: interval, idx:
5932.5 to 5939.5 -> 5937.0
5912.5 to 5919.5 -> 5913.0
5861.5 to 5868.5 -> 5862.0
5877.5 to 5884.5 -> 5878.0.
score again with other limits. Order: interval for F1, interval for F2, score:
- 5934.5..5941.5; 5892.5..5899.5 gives -0.43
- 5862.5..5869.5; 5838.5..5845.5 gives 0.14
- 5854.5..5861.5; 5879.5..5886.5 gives -0.14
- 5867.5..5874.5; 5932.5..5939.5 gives 0.14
